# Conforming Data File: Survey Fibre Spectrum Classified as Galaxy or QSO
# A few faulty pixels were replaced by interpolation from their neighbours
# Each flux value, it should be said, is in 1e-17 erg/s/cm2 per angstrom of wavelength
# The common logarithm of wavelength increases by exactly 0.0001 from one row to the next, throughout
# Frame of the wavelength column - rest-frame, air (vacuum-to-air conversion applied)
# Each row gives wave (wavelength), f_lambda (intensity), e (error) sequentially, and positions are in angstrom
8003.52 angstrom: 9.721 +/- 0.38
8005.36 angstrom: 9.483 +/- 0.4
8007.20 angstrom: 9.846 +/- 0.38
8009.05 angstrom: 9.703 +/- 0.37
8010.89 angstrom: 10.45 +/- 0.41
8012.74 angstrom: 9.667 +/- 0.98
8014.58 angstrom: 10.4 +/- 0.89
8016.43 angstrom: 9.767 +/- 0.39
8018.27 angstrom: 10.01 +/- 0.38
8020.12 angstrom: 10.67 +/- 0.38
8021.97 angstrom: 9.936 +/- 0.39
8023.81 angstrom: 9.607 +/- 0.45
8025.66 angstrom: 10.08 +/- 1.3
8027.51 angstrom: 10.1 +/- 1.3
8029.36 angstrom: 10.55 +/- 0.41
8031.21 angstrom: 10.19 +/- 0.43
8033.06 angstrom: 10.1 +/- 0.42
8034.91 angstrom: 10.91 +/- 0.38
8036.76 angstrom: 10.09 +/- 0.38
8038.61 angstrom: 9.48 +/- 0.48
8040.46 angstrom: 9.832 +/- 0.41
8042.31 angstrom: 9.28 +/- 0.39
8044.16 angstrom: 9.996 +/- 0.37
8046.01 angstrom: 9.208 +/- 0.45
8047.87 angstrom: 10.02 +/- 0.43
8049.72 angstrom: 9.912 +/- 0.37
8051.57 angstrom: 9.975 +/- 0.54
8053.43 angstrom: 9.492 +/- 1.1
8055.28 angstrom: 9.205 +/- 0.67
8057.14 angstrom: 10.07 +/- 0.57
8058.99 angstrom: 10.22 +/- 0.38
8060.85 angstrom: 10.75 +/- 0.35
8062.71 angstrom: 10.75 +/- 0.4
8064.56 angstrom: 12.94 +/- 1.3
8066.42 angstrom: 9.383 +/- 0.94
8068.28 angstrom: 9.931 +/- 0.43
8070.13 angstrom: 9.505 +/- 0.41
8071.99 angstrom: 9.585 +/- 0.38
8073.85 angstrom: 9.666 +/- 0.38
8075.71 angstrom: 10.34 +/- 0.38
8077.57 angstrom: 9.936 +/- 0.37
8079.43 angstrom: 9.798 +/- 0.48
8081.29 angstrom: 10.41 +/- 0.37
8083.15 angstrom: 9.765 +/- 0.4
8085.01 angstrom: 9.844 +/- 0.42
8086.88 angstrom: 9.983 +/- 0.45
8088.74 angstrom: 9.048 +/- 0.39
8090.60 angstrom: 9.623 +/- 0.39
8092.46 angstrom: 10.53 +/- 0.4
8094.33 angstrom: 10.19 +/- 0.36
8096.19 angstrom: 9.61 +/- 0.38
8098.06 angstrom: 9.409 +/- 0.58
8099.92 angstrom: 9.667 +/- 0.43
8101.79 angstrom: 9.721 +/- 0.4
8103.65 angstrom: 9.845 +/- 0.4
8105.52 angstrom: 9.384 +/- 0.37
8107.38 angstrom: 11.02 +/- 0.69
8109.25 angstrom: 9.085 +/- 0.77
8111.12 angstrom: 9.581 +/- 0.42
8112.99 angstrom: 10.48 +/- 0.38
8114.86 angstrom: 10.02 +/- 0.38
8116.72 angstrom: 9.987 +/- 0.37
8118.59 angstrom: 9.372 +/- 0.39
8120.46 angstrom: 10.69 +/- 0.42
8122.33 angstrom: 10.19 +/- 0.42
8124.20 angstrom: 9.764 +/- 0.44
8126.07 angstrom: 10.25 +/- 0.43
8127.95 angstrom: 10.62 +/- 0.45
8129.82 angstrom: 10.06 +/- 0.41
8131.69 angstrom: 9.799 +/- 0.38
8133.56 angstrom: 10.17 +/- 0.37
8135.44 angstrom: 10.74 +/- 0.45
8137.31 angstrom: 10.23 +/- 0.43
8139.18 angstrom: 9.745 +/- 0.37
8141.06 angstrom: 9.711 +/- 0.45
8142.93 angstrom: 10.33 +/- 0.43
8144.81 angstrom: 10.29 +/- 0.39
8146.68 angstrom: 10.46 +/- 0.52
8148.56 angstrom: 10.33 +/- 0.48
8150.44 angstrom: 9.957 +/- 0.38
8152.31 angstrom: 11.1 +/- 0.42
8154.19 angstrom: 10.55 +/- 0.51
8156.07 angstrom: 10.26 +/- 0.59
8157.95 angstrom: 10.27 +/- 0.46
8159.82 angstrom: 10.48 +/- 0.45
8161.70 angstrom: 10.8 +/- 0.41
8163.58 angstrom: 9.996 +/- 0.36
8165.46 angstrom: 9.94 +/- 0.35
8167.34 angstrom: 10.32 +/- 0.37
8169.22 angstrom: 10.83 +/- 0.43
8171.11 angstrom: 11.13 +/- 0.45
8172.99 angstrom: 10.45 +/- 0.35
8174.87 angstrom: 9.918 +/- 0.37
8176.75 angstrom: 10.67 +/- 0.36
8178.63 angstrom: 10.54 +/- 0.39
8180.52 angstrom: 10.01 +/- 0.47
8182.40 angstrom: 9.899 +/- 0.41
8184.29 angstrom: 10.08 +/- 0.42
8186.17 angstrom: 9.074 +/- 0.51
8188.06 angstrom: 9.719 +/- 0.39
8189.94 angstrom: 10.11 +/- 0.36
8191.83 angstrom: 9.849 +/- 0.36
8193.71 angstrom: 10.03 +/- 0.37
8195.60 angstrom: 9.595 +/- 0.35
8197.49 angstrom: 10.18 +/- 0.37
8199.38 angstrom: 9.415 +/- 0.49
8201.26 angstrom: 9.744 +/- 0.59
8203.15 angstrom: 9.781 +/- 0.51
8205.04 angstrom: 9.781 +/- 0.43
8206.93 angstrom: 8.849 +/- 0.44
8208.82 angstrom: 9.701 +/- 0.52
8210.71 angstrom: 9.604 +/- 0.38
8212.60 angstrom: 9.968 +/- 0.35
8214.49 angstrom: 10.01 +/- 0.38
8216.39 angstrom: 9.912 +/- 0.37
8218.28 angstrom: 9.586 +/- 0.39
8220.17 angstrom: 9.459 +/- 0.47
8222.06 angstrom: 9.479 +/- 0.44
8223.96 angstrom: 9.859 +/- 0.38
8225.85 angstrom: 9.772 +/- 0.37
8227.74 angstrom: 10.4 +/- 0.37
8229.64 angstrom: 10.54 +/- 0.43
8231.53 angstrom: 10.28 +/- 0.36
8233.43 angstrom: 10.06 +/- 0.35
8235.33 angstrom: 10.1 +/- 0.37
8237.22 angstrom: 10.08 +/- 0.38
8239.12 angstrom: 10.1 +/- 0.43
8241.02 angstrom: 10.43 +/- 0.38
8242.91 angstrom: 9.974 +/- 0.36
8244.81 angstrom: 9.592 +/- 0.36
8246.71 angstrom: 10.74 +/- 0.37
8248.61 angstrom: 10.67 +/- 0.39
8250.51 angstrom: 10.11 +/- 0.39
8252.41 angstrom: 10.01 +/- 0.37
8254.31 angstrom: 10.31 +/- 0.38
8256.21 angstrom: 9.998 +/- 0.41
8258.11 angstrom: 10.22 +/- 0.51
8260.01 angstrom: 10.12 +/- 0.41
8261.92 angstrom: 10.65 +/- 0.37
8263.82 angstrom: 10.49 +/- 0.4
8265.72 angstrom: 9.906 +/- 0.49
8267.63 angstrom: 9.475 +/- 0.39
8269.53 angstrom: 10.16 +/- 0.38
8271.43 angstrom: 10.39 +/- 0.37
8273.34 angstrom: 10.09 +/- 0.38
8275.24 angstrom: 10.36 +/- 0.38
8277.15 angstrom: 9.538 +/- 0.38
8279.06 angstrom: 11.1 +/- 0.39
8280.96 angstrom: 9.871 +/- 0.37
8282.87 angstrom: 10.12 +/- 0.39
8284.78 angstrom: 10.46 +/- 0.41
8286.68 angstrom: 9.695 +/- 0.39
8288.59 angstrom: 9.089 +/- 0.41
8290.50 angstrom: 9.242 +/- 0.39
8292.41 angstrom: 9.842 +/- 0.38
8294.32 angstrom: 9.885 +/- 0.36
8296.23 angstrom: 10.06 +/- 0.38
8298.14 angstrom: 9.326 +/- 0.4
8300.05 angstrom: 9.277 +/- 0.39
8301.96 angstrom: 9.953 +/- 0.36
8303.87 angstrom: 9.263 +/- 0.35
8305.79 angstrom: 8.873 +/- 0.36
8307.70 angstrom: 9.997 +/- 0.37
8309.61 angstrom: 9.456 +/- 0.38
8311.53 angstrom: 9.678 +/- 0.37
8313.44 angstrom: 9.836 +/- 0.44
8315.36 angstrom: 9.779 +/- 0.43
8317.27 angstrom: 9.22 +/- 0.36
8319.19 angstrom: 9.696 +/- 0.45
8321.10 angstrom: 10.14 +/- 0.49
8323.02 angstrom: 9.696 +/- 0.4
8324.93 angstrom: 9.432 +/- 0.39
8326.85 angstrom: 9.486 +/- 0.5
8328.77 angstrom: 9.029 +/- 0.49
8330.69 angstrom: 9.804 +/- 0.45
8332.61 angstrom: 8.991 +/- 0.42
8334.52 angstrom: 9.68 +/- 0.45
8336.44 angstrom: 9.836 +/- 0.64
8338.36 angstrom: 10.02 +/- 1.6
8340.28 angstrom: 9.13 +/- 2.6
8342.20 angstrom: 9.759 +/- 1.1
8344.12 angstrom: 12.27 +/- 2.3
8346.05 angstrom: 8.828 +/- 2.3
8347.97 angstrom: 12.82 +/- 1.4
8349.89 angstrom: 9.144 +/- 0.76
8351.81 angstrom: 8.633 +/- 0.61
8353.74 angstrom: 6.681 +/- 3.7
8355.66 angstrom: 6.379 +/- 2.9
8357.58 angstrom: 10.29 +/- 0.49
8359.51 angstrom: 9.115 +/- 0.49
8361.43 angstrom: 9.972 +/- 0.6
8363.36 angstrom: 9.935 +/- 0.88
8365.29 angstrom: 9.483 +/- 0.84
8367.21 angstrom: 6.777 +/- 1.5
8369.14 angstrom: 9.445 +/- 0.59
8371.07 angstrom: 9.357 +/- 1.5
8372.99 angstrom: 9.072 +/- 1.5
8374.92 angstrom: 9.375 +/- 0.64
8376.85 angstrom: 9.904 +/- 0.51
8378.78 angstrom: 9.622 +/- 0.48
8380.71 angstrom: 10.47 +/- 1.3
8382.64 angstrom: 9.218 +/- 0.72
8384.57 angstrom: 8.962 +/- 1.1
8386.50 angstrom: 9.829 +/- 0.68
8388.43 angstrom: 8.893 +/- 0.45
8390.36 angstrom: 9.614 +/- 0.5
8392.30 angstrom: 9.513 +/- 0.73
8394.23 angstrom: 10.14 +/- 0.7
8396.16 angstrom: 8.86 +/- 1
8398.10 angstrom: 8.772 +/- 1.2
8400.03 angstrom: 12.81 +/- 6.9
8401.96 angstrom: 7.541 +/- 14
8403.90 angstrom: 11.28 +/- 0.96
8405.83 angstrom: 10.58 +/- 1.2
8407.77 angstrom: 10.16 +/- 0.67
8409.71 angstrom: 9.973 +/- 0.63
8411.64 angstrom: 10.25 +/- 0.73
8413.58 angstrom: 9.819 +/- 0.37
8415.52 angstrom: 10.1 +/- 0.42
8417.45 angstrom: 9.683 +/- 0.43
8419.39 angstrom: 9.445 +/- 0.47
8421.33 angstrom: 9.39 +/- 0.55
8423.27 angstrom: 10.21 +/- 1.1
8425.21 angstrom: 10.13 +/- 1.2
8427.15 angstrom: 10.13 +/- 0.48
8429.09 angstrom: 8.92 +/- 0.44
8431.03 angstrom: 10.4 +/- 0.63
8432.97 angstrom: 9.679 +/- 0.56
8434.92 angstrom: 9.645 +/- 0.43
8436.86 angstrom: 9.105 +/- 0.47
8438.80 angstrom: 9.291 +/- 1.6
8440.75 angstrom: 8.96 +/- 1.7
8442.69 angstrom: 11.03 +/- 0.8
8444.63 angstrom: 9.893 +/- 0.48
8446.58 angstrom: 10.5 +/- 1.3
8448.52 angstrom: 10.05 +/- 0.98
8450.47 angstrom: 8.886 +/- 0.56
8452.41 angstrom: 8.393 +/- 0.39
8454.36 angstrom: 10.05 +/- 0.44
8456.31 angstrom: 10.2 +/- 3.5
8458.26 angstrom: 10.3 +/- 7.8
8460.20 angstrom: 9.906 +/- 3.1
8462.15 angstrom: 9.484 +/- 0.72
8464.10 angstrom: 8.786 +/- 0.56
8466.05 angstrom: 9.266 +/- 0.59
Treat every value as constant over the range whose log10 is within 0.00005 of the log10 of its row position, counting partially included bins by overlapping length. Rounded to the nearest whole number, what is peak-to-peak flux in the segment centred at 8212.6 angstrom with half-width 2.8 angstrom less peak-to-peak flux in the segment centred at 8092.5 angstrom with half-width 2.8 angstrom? -1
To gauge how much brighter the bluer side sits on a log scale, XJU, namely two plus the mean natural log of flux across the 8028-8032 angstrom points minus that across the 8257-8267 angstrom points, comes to 2.01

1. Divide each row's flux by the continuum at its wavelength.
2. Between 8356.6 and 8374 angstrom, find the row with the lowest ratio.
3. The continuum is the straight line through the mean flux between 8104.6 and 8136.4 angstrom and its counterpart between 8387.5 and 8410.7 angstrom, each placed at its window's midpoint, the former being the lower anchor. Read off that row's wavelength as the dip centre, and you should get 8367.21 angstrom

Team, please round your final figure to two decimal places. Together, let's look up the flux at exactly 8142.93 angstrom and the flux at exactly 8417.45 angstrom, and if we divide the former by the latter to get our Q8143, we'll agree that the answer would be 1.07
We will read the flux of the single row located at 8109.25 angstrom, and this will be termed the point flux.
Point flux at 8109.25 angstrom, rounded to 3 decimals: 9.085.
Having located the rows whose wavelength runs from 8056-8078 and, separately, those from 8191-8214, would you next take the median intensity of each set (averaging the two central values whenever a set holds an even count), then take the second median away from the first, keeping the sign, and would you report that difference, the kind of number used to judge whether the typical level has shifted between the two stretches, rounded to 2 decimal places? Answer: 0.24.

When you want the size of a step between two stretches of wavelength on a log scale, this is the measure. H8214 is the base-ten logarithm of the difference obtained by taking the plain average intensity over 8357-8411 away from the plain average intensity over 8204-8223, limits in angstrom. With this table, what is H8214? -1.5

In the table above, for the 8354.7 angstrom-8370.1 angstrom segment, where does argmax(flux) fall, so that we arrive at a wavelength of 8357.58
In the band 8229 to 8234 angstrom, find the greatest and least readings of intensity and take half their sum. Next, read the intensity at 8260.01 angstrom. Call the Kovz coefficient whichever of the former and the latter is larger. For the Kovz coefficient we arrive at 10.3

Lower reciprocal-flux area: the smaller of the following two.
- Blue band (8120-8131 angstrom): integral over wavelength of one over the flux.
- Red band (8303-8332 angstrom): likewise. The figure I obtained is 1.1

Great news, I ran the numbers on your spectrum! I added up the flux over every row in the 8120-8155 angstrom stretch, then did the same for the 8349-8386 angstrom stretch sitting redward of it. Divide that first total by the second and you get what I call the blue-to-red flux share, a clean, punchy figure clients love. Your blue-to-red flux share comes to 1.13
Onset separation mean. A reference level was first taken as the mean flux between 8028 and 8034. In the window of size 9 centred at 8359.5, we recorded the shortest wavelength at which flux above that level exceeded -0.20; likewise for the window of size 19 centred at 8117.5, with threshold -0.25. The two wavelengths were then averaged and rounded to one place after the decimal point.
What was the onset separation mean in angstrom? 8235.3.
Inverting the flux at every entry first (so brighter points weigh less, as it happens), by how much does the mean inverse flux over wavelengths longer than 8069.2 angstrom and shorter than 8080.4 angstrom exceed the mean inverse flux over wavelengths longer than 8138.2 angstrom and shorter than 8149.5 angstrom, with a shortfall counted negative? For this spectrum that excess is 0.0034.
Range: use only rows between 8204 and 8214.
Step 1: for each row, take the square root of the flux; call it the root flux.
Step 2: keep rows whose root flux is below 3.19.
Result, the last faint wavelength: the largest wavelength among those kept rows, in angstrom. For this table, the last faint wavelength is 8212.60 angstrom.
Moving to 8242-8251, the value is 8250.51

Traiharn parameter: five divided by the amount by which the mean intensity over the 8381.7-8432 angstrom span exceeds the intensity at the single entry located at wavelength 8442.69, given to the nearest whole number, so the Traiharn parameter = -4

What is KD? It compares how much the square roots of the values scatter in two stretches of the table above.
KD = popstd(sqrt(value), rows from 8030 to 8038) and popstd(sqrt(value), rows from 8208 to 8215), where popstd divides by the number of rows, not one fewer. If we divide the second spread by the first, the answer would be 0.52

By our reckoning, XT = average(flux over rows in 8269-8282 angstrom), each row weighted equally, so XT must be 10.2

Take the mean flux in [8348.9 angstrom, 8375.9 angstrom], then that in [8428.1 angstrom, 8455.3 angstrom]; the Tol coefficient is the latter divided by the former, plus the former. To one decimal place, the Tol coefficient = 9.9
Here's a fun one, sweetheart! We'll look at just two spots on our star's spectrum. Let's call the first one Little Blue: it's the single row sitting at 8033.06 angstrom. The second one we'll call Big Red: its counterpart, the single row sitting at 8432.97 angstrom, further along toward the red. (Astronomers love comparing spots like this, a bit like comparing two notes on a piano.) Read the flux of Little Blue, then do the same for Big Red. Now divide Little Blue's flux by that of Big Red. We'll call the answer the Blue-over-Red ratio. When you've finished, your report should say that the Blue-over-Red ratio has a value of 1.04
